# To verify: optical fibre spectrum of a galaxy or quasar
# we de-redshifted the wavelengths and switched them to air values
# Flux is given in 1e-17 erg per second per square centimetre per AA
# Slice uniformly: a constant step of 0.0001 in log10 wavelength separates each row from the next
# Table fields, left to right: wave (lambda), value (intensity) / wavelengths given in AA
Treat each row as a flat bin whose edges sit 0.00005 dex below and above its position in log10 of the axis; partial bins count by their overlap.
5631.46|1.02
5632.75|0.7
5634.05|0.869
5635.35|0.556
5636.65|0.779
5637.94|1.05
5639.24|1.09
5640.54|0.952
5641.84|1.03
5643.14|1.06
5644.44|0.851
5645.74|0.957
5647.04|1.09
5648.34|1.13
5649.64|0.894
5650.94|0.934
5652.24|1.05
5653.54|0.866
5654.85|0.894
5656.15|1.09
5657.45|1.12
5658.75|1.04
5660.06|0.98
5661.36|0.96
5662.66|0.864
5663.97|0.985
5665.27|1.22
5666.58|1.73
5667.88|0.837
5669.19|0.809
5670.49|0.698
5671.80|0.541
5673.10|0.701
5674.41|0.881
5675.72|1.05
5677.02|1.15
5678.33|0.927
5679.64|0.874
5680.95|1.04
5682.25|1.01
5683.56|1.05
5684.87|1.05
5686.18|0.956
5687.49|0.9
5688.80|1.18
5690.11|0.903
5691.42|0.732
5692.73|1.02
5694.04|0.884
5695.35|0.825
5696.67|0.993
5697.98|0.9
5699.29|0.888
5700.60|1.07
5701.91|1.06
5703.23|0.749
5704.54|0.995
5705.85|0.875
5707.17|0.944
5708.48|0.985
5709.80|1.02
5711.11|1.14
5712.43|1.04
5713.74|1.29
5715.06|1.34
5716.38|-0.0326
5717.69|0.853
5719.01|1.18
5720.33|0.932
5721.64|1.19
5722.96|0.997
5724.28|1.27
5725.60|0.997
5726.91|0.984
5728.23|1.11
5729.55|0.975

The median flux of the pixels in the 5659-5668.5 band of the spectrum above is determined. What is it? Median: 0.98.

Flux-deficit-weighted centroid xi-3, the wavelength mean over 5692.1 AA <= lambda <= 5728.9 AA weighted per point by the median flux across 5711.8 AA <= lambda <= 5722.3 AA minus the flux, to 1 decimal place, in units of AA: 5707.1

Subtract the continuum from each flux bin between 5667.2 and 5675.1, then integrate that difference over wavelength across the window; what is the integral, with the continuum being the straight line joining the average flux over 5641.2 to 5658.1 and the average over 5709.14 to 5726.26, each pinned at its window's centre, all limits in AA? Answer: -2.0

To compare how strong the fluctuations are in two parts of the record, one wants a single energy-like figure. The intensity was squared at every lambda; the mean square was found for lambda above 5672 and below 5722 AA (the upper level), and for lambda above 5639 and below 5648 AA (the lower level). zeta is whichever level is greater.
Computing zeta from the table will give 1.02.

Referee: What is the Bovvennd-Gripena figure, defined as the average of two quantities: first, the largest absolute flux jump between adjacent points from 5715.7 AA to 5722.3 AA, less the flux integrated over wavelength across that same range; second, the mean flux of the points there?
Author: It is -1.9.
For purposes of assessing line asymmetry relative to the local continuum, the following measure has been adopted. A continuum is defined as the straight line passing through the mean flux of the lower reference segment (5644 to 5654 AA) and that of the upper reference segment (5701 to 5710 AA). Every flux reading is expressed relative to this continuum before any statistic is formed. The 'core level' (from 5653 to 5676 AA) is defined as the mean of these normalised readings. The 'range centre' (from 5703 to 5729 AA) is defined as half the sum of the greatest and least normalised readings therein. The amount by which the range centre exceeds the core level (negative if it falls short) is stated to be -0.3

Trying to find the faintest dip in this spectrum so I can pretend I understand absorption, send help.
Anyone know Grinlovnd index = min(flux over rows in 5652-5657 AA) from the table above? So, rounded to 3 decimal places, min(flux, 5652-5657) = 0.866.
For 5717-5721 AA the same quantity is 0.853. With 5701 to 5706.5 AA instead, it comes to 0.749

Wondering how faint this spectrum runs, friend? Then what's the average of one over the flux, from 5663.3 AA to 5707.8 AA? 1.09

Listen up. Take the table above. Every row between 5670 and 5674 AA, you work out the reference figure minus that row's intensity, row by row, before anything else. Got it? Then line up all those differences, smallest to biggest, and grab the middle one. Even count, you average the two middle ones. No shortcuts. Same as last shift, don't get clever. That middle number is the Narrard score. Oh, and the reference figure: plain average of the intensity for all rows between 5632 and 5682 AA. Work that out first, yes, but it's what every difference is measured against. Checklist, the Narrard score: 0.26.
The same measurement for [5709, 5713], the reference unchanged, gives -0.09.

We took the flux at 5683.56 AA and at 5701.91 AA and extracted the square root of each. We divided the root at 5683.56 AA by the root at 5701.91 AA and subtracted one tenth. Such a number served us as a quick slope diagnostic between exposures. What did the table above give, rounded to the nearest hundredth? 0.90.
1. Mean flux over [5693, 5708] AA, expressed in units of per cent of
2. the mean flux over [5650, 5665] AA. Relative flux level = 94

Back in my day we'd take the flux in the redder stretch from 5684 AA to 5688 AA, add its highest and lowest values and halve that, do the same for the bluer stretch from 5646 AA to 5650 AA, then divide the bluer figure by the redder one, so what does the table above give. 1.0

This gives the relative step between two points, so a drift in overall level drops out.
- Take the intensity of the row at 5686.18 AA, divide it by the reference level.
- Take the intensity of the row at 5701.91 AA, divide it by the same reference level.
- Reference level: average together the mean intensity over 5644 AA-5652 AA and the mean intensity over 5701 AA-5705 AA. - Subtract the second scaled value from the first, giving -0.11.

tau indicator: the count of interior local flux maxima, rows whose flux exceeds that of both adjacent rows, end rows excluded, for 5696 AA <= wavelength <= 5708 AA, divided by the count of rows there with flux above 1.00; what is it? 1.0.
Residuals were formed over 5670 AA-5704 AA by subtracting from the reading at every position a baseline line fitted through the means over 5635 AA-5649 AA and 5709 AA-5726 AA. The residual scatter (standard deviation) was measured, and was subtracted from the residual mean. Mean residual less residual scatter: -0.22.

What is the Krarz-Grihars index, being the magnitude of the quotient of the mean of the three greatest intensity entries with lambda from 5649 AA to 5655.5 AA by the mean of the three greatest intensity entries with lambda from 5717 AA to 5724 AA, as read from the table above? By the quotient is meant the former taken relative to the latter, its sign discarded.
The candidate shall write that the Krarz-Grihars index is 0.85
